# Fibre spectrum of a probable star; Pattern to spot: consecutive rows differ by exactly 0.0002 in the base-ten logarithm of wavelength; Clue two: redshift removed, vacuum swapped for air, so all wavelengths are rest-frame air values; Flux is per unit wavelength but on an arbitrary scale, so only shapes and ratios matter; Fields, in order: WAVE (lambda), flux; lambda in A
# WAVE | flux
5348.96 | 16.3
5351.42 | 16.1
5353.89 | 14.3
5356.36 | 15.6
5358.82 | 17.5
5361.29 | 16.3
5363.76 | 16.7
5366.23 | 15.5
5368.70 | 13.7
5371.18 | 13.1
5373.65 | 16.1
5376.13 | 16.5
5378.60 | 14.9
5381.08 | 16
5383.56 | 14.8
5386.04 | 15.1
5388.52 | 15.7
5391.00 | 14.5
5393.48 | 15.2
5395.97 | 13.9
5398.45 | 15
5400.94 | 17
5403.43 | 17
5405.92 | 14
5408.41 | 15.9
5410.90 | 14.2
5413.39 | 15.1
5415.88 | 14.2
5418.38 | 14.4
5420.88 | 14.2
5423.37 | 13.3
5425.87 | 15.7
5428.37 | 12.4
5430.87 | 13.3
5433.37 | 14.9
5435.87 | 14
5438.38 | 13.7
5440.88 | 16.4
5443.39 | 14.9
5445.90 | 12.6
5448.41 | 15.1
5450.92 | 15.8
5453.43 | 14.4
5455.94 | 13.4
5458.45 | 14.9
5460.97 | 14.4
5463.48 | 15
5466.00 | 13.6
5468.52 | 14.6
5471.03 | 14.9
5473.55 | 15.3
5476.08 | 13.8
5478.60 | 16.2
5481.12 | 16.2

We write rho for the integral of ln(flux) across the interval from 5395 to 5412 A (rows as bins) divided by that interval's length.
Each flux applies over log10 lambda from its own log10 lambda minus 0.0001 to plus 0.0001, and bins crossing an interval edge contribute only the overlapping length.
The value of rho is 2.726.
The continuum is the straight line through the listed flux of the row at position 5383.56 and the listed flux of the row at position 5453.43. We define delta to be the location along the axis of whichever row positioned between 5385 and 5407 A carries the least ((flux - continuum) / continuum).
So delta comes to 5395.97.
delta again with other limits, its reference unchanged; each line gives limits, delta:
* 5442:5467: 5445.90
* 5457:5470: 5466.00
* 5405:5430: 5428.37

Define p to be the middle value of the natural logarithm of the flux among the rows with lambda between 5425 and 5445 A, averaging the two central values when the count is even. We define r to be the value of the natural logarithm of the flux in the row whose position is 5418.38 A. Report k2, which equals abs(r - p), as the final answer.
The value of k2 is 0.00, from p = 2.670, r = 2.67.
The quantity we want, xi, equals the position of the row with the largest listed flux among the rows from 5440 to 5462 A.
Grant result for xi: 5440.88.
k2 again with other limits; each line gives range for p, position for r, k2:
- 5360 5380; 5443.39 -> 0.06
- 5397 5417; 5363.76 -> 0.10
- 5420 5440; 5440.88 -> 0.17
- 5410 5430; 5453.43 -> 0.01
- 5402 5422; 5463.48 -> 0.05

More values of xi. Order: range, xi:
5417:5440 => 5425.87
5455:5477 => 5473.55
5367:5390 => 5376.13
